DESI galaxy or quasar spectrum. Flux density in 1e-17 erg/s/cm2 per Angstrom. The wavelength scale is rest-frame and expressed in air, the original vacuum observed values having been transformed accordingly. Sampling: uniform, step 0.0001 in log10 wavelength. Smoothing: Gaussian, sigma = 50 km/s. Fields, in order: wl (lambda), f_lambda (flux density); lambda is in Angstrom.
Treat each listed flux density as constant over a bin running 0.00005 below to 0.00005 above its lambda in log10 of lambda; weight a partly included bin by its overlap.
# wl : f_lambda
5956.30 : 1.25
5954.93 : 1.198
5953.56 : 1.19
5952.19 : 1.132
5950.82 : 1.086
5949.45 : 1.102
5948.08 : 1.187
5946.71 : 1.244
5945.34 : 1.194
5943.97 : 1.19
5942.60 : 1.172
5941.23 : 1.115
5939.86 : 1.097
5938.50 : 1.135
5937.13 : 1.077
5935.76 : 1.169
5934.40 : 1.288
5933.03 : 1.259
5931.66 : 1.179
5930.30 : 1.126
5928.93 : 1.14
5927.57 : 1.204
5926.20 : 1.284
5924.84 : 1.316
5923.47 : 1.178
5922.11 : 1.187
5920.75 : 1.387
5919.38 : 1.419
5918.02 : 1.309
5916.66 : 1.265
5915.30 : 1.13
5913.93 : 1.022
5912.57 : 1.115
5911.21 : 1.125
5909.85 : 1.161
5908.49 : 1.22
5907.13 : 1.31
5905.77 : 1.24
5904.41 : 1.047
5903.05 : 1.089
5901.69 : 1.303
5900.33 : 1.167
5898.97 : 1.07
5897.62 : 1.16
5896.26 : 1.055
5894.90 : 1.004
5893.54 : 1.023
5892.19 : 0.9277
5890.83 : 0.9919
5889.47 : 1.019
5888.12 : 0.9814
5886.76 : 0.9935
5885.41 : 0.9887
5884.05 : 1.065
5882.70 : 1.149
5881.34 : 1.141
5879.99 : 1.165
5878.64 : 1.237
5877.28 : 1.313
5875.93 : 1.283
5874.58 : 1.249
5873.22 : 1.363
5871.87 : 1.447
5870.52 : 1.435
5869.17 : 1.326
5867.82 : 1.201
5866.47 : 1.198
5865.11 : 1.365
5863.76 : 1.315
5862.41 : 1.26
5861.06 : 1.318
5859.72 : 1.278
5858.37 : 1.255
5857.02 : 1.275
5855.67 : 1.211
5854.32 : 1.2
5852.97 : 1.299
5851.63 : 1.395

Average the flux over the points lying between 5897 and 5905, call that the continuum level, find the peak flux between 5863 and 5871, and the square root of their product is 1.28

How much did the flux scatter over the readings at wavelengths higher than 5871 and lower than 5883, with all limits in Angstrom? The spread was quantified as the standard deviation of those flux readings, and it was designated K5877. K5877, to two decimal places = 0.10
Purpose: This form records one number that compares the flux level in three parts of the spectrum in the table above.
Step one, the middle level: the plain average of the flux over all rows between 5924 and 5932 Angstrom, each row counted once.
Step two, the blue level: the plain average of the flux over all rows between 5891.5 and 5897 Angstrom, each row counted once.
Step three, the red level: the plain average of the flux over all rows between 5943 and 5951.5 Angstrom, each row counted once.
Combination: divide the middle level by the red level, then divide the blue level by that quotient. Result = 0.97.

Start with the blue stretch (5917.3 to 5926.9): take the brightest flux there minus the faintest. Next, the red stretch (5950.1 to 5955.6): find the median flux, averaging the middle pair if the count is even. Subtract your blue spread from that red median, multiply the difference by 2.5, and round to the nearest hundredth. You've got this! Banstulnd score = 2.30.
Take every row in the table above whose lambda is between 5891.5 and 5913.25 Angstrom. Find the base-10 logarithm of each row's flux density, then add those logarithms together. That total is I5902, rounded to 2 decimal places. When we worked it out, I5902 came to 0.80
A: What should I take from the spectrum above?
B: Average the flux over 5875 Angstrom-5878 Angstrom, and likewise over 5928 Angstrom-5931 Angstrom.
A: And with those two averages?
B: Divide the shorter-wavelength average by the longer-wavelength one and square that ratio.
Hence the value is 1.3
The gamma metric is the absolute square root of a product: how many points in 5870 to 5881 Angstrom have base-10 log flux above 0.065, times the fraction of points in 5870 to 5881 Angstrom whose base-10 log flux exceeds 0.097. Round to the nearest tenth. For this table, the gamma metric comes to 2.2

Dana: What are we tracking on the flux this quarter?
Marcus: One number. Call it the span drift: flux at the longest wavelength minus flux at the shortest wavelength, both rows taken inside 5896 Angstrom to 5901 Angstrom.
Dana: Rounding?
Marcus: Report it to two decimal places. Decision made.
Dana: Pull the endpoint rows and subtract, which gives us 0.11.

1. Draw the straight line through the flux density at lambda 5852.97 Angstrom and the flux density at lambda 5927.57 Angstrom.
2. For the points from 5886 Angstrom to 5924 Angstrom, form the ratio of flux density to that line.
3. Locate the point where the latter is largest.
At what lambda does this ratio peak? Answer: 5919.38 Angstrom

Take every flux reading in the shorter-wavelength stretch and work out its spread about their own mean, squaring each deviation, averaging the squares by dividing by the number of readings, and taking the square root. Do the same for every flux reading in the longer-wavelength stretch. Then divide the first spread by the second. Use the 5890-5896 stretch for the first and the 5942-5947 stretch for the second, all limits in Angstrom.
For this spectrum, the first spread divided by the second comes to 1.3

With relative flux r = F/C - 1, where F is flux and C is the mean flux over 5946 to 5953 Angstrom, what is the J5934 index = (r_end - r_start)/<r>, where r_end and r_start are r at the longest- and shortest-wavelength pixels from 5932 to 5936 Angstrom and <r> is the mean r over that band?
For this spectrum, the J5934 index -1.0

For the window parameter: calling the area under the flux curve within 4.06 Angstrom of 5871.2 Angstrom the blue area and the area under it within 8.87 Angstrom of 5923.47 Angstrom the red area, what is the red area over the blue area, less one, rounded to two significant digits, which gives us 1.0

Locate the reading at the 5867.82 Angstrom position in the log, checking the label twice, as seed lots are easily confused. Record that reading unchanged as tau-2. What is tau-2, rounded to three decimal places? 1.201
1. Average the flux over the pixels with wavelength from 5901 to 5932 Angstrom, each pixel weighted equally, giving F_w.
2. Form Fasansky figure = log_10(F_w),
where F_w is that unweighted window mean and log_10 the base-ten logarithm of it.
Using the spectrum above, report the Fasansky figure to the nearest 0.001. 0.082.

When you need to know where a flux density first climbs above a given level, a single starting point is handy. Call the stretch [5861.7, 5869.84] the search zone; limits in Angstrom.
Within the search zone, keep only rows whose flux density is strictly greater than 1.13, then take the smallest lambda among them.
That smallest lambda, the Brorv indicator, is 5862.41 Angstrom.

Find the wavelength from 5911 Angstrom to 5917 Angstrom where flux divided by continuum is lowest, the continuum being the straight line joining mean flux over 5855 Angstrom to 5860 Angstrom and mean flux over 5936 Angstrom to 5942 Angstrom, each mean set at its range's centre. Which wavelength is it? 5913.93 Angstrom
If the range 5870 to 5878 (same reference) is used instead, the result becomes 5874.58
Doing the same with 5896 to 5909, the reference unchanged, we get 5896.26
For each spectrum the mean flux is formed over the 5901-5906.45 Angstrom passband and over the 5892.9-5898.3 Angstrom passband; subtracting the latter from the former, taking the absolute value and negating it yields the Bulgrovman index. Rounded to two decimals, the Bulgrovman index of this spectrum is -0.11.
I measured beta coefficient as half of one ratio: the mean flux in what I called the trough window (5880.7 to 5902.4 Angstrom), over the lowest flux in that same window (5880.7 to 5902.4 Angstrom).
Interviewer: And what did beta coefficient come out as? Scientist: 0.574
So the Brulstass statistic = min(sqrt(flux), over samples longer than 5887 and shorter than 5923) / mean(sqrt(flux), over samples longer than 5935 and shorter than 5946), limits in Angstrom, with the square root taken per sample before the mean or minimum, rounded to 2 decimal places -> 0.90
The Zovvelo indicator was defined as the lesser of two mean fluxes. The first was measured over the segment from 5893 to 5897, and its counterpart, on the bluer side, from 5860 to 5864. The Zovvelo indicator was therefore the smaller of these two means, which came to 1.03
